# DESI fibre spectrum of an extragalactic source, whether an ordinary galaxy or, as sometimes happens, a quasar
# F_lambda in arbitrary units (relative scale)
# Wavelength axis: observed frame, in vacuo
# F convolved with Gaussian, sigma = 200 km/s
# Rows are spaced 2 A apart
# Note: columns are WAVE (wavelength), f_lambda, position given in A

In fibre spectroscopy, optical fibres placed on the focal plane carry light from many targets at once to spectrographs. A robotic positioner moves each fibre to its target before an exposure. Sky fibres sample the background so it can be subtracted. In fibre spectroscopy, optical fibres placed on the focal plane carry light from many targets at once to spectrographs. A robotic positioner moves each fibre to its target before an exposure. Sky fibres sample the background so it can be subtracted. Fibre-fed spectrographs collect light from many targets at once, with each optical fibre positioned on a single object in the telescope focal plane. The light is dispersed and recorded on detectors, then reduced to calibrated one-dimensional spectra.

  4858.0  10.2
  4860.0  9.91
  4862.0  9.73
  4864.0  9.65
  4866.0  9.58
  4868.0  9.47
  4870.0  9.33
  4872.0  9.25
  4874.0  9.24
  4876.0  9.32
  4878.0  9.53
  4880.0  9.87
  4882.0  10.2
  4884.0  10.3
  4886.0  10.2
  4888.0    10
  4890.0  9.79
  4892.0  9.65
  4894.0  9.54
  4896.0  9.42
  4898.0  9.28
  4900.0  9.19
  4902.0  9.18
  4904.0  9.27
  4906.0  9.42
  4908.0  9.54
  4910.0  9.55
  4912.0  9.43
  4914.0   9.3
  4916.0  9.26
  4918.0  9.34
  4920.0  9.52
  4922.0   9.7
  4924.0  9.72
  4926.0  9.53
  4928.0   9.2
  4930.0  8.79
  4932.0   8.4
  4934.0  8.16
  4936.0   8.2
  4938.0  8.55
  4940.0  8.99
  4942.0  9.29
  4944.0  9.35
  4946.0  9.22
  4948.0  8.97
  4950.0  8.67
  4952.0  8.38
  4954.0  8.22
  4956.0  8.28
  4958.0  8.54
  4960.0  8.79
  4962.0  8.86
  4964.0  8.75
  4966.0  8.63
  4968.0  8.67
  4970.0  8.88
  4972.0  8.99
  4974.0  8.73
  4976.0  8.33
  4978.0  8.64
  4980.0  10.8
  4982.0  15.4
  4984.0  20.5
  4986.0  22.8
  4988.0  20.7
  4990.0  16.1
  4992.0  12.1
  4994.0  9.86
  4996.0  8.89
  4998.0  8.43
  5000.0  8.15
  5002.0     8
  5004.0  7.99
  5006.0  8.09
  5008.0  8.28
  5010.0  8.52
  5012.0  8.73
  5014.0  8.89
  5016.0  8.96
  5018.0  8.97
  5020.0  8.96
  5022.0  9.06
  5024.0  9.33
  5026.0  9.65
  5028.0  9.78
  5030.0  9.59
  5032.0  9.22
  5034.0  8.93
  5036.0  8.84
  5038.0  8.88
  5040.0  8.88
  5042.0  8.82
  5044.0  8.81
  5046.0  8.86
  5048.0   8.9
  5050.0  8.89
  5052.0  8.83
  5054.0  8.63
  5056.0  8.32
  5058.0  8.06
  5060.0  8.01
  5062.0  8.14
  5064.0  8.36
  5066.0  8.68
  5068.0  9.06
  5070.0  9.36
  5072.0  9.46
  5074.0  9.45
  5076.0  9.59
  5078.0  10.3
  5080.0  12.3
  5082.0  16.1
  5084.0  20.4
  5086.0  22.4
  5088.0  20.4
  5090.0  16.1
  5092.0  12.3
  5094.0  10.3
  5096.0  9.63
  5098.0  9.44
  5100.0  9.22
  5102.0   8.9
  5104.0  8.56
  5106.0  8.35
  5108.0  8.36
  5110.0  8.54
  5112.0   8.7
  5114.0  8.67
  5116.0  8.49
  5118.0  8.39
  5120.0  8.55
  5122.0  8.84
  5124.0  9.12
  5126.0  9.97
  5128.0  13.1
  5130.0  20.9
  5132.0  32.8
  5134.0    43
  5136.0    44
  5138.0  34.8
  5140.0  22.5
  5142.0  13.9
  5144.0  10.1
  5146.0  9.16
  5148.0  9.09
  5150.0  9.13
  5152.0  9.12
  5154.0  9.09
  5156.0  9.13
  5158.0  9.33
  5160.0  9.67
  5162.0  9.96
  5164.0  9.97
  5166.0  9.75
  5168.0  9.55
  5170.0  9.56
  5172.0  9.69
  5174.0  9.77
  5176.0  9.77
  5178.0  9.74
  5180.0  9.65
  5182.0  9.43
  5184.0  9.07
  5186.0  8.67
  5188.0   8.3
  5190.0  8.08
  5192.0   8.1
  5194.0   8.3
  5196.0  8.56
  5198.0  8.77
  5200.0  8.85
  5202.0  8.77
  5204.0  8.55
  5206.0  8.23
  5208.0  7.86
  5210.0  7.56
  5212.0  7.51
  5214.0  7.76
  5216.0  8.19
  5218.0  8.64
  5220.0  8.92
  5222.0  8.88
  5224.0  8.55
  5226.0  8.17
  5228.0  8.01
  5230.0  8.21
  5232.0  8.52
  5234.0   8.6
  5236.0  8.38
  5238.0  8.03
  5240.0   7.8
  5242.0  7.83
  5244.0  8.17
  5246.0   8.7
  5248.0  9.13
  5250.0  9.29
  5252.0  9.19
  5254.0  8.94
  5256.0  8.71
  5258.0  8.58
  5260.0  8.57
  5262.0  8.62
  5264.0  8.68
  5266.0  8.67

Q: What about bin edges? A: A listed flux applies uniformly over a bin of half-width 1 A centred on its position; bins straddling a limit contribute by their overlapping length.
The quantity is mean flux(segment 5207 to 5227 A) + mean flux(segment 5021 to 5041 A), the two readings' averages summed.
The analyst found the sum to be 17.4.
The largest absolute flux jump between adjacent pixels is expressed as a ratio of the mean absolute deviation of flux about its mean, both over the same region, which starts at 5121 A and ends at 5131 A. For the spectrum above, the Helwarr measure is 2.11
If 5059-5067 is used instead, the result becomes 1.44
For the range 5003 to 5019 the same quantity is 0.72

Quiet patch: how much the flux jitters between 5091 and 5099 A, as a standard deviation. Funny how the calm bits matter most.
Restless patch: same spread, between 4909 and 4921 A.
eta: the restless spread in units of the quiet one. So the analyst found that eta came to 0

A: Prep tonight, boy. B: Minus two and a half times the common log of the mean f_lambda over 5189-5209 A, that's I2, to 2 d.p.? -2.31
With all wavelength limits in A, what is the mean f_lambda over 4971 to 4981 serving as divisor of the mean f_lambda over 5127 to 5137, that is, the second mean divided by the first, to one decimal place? 3.4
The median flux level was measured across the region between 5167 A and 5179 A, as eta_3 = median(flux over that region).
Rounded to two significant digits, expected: 9.7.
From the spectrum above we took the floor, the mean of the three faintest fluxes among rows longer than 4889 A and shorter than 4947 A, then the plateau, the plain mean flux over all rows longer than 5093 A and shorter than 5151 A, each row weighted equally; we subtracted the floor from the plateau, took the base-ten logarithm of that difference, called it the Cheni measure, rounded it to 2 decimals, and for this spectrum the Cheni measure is 0.78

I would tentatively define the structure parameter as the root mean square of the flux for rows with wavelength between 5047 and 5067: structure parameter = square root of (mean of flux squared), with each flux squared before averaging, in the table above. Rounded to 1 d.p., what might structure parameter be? 8.5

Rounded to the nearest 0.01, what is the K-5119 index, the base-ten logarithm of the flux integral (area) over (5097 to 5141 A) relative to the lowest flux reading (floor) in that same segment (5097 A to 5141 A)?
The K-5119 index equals 1.91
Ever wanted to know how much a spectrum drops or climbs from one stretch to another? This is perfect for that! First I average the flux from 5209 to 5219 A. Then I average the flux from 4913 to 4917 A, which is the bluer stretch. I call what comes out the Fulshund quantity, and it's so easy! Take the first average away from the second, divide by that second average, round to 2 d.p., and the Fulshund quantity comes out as 0.15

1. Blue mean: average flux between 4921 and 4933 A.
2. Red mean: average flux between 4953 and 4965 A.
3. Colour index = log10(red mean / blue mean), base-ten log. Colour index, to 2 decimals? -0.03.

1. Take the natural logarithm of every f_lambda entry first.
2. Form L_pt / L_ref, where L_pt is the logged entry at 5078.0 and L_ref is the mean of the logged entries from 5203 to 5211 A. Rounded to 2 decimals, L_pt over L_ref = 1.12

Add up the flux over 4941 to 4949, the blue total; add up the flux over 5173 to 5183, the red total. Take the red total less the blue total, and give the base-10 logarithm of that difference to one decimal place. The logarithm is 1.1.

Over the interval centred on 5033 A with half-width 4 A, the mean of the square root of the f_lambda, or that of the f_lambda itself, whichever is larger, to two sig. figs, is 9.1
